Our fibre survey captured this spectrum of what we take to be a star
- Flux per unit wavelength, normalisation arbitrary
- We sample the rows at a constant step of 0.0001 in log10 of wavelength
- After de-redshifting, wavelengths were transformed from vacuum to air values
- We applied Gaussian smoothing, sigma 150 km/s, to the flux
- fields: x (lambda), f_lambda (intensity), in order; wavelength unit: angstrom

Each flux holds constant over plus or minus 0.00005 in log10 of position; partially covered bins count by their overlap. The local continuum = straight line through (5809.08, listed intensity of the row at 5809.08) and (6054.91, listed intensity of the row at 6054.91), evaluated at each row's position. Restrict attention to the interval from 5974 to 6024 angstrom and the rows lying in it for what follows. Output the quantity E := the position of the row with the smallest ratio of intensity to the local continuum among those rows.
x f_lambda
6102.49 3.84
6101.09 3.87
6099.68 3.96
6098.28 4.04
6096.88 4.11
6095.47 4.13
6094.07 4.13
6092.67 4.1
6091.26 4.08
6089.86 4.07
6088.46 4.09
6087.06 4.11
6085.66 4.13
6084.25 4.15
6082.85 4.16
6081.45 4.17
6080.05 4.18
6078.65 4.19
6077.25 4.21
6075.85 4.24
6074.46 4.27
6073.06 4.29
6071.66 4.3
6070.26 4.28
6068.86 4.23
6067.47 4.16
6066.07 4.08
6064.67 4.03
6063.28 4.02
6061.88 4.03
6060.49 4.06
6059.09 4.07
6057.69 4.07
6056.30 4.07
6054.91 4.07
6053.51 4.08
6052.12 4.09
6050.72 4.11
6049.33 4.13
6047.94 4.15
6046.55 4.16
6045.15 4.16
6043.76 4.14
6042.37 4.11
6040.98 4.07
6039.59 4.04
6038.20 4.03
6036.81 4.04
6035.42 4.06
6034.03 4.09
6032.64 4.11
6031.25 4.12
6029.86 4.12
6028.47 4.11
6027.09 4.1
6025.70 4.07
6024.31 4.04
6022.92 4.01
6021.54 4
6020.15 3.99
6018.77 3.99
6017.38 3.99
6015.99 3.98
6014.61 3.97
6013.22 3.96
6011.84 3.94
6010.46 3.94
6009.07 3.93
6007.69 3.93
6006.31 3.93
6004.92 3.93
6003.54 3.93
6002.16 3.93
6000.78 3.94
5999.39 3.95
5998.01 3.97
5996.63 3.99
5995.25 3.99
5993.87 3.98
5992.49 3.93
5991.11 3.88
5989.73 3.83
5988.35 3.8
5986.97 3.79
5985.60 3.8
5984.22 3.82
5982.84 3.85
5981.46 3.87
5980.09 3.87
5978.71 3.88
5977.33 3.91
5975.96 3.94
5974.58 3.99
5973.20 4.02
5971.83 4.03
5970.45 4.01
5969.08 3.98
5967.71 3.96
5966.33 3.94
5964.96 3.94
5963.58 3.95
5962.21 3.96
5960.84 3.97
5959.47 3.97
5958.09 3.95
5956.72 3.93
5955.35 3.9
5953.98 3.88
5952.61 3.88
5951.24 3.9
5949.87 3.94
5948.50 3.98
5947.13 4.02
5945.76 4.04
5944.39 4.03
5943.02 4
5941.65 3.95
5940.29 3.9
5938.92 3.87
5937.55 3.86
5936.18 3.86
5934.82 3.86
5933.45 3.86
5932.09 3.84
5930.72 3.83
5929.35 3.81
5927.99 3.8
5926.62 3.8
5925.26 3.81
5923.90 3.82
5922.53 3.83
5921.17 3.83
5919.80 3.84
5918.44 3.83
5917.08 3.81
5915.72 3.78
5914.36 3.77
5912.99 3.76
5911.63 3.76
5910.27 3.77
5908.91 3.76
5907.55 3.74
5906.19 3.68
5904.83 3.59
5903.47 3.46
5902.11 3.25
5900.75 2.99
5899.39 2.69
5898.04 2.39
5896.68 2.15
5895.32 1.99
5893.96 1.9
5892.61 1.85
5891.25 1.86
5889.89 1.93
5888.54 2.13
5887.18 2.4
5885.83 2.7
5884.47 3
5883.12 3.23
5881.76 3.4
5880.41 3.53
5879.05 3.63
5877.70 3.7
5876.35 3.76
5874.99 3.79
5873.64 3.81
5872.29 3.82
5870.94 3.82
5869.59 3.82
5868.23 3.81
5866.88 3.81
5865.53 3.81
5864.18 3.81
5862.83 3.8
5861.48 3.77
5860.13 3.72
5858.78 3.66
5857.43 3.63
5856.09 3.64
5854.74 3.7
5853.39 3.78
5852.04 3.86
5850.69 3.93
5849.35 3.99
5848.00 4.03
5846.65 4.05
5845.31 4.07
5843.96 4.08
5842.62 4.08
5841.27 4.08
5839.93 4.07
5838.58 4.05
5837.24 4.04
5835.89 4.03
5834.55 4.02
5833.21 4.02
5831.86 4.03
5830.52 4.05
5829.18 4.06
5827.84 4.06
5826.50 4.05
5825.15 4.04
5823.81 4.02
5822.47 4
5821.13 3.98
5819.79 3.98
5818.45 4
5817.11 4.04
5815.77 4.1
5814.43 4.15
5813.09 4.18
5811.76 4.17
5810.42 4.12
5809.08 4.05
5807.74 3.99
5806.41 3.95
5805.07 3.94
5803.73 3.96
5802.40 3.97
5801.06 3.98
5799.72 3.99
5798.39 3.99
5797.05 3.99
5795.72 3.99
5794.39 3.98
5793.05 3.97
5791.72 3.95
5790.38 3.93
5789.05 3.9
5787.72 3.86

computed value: 5986.97 angstrom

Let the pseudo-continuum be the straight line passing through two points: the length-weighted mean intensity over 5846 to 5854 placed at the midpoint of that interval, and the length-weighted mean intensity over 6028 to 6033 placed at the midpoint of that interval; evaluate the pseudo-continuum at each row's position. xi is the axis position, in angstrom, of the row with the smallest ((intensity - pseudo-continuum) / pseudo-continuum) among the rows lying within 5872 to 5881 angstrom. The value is 5880.41 angstrom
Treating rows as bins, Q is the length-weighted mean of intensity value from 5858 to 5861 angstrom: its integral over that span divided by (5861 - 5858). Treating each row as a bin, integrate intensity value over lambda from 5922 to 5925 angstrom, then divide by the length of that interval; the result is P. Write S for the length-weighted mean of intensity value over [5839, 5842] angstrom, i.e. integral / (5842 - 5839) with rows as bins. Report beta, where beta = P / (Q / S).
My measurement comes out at 4.2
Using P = 3.82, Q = 3.7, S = 4.07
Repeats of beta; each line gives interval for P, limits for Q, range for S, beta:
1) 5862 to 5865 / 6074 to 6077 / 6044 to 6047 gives 3.7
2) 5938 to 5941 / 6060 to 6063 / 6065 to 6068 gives 3.9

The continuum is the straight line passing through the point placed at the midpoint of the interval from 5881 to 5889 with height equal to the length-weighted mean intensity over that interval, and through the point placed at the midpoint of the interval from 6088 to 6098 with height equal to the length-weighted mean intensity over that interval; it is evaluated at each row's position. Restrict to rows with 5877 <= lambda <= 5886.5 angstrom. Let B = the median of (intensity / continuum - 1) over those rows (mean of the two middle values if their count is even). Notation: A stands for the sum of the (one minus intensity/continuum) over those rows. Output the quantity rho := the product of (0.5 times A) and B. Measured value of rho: -0.13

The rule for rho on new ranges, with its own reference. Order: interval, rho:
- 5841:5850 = -1.12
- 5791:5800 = -1.90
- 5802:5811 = -1.68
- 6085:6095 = 0.00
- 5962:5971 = -0.13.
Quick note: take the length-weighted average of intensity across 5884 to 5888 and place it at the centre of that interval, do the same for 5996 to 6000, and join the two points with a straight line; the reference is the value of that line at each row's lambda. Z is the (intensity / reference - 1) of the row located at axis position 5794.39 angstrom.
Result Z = 1.5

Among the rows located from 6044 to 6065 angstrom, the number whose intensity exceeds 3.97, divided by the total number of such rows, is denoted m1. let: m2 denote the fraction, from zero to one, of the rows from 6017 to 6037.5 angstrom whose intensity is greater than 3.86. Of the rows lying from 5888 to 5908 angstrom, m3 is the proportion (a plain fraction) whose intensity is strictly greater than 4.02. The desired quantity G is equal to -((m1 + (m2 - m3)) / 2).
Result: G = -1.0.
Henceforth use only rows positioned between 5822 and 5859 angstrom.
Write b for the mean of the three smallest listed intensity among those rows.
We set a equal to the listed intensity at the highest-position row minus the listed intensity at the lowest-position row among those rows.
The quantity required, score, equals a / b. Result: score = -0.09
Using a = -0.34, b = 3.6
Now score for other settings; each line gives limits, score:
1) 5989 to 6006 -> 0.03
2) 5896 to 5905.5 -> 0.60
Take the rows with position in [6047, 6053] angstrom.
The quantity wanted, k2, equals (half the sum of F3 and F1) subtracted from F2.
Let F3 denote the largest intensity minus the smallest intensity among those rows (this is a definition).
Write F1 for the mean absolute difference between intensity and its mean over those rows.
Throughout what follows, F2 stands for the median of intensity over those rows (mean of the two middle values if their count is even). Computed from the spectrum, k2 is 4.08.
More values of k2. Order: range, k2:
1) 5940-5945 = 3.89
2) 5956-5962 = 3.93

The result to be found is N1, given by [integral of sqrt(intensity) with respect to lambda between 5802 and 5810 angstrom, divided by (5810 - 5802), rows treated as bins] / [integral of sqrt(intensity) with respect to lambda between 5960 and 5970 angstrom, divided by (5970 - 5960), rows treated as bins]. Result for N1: 1.002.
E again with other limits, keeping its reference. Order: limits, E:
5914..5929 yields 5914.36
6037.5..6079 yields 6063.28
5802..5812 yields 5805.07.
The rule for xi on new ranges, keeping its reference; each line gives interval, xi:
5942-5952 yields 5951.24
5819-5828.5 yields 5821.13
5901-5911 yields 5902.11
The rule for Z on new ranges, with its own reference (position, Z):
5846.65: 0.8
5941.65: 0.2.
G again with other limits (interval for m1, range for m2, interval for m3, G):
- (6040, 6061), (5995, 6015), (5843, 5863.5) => -0.9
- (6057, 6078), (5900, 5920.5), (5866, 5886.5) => -0.5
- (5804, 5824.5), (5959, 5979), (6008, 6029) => -0.8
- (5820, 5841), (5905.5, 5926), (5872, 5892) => -0.5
